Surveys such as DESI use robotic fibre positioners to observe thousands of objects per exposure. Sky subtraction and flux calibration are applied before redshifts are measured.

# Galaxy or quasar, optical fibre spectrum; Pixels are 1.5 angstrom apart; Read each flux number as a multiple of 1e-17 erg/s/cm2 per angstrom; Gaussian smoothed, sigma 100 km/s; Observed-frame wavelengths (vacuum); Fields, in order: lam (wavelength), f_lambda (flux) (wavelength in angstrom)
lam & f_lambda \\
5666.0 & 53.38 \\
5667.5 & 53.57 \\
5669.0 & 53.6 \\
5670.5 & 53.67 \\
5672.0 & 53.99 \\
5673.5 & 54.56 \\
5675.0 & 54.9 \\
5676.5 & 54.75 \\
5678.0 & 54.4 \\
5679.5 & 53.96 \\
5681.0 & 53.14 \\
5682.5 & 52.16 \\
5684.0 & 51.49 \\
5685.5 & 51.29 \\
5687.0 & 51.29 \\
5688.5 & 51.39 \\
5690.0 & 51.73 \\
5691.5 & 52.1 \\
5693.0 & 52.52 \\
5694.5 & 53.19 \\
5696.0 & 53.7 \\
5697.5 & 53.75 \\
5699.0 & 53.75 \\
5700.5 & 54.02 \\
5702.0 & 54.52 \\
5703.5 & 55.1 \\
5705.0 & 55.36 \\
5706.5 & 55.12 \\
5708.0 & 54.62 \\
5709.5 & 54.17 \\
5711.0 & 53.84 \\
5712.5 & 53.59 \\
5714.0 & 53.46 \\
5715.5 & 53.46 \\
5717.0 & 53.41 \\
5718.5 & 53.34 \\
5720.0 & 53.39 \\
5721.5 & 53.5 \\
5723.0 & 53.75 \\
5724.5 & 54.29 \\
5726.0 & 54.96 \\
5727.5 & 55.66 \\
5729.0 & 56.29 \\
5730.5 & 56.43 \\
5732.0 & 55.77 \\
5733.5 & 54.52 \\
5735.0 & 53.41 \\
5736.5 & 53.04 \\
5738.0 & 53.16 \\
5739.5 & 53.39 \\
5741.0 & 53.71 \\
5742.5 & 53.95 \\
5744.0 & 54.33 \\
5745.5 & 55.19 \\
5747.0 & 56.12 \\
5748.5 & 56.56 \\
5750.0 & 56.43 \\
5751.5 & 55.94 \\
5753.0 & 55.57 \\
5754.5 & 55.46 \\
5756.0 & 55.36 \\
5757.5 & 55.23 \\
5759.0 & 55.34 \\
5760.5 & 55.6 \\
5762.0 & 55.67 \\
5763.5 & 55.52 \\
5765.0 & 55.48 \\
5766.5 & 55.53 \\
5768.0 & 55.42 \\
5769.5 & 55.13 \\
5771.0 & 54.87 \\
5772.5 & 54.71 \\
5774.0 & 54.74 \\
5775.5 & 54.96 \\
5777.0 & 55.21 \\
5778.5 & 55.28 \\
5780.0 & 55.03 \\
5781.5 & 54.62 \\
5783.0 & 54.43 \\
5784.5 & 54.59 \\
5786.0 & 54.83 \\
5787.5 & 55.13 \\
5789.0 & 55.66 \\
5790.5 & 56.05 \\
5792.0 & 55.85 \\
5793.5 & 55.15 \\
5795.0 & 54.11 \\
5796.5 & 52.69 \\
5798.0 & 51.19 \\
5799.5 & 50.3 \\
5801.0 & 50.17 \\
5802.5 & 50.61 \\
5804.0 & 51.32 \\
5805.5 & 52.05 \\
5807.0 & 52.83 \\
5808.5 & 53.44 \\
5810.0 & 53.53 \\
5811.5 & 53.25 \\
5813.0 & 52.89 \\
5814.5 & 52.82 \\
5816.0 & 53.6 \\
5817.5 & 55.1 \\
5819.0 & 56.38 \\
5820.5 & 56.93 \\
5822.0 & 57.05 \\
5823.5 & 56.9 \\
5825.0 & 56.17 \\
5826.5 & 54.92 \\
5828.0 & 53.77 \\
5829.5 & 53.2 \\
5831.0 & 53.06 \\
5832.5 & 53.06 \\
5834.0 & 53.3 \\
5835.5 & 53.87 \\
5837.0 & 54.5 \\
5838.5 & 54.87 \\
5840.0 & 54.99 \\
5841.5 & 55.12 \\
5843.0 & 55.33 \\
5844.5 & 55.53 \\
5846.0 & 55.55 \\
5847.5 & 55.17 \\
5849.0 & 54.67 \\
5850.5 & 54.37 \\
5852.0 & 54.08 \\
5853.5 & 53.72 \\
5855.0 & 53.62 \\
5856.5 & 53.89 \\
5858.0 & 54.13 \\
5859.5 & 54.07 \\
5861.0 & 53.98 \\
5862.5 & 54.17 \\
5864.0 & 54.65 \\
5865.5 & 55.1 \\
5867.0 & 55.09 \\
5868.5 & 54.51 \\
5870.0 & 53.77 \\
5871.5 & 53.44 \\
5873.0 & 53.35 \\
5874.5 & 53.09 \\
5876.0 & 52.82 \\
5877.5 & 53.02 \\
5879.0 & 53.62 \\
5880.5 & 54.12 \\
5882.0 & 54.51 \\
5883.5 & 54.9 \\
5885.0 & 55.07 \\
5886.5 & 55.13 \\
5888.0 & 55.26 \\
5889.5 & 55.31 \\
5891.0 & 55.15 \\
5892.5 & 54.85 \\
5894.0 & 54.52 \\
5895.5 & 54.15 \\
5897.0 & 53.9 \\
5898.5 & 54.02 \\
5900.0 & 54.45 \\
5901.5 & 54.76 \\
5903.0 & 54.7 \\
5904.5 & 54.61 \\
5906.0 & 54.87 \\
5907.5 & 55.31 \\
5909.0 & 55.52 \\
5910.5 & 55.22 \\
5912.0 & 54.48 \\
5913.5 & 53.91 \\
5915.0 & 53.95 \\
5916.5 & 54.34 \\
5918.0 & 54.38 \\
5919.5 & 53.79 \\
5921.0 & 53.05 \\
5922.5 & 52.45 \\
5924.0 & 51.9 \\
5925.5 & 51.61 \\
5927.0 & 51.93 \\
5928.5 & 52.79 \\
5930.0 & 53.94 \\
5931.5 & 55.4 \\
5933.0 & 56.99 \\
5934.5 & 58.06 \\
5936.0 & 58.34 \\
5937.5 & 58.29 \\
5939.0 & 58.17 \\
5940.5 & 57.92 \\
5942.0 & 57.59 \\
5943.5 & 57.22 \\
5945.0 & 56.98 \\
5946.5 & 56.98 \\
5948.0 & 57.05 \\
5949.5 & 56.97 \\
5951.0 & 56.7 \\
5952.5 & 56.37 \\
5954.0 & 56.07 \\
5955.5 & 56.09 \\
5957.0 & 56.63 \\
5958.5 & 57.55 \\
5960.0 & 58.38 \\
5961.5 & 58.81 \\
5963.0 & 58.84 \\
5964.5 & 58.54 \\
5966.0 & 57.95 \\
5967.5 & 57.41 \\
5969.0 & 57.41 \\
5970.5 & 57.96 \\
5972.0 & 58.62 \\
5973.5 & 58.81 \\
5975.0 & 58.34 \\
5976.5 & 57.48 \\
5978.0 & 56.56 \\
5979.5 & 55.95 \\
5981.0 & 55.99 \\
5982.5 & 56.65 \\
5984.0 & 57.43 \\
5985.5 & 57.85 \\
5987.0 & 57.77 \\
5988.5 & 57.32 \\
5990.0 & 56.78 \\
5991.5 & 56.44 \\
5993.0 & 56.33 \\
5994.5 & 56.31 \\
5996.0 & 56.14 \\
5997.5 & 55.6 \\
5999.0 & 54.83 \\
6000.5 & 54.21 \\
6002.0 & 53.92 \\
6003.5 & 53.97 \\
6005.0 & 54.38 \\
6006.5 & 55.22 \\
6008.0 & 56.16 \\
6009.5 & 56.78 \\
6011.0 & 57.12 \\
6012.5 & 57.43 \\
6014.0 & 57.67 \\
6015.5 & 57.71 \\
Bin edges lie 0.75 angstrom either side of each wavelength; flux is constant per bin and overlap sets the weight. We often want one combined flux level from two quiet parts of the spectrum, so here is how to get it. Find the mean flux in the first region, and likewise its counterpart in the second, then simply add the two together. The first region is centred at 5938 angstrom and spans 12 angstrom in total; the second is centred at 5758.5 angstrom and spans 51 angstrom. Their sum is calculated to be 113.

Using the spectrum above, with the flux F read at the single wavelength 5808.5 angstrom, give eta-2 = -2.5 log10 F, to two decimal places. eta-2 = -4.32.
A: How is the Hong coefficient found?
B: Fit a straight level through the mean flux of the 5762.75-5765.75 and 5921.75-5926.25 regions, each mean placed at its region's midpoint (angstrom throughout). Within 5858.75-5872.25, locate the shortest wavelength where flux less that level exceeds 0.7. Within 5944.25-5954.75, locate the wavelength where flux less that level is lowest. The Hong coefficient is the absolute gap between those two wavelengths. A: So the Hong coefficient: 91.5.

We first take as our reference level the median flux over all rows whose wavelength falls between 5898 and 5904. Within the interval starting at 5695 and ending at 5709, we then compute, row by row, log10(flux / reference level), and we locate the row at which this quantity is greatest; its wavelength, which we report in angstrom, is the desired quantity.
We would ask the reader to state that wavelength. 5705.0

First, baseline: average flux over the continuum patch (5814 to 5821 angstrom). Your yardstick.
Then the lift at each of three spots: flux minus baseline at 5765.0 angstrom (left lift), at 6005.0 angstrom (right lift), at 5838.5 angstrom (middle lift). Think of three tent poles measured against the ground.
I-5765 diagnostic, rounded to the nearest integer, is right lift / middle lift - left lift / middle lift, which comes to 11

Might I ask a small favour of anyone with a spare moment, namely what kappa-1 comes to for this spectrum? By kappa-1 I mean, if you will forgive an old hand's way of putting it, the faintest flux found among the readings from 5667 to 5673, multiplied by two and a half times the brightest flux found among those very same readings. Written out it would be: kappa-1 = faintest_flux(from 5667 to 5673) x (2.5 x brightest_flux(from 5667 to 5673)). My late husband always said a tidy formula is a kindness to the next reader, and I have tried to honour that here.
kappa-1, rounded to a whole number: 7231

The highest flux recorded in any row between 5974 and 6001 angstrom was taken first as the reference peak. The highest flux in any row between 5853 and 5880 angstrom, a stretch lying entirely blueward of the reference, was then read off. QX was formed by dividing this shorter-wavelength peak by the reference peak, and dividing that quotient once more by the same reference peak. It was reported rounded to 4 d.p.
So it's 0.0162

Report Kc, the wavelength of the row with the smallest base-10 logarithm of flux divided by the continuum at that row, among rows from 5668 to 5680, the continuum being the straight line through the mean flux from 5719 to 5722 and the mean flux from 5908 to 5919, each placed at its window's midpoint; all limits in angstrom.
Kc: 5669.0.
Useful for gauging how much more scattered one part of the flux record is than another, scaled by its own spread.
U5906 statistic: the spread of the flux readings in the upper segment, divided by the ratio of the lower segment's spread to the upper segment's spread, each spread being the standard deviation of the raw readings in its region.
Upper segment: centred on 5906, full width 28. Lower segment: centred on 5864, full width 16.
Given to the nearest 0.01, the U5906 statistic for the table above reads 0.47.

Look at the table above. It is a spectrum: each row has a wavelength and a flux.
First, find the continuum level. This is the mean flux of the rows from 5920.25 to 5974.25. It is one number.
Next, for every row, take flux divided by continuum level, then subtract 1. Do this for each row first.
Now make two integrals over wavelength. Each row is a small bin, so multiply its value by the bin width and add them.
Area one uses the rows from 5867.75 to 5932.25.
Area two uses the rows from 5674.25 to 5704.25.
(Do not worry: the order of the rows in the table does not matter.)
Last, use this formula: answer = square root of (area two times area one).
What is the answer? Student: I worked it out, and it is 2.2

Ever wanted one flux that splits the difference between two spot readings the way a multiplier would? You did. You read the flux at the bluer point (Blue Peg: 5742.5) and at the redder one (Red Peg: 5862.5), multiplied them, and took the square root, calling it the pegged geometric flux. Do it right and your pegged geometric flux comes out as 54.1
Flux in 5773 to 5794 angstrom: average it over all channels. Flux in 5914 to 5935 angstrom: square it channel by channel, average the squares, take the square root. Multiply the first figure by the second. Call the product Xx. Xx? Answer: 2972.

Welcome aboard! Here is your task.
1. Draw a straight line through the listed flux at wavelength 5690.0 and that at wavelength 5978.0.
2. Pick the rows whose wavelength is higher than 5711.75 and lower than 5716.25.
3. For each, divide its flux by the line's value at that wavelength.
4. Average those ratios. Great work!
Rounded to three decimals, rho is 1.026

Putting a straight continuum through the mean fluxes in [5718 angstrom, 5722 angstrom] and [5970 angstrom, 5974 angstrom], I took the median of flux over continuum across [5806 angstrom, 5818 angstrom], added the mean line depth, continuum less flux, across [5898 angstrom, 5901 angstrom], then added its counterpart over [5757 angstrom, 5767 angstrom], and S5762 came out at 2.5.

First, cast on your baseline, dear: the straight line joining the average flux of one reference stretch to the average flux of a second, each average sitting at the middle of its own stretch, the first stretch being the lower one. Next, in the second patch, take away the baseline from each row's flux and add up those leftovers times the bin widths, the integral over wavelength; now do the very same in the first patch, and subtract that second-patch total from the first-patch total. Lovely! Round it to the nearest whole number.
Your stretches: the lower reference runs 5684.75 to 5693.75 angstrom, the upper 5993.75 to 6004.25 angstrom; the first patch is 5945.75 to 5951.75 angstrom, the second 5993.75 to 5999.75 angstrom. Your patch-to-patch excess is 10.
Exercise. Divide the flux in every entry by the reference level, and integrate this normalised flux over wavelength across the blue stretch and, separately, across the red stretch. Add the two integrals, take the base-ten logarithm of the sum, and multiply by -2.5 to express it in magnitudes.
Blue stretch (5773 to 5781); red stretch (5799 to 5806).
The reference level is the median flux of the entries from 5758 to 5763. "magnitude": -2.89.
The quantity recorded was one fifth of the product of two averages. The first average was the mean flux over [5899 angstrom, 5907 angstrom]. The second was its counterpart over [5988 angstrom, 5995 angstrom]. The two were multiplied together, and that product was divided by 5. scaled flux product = 619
